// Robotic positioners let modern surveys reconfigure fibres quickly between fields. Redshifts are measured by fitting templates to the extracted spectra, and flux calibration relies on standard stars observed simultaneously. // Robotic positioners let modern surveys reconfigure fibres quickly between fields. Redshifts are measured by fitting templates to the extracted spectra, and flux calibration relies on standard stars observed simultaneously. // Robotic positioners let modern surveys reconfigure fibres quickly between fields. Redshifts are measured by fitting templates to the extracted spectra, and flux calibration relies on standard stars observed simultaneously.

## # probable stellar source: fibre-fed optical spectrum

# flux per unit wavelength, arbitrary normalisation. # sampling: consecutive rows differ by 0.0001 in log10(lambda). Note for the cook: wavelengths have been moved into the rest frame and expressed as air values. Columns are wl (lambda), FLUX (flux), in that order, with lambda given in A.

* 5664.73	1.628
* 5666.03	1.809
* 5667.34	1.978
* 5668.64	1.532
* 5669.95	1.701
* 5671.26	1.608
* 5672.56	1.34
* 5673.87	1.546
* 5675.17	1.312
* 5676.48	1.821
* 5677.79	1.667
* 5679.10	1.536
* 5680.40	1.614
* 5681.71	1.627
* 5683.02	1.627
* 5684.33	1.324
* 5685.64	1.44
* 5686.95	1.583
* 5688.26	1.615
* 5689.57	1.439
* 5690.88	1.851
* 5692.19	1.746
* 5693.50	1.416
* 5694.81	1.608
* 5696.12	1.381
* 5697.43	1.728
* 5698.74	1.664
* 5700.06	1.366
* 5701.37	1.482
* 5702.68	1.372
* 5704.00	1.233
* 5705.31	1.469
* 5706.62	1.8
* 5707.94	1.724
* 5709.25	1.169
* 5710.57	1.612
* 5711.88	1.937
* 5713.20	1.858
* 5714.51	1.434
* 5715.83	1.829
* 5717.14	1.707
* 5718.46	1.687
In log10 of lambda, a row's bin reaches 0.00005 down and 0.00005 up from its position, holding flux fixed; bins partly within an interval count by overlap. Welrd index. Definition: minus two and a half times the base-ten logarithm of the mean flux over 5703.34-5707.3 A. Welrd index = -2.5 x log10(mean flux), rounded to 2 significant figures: -0.44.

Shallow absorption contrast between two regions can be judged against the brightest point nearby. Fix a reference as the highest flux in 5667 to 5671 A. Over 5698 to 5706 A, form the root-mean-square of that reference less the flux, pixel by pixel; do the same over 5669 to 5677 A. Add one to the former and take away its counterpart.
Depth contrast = 1.10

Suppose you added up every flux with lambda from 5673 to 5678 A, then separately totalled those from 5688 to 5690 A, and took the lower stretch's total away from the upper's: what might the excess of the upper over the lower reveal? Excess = -3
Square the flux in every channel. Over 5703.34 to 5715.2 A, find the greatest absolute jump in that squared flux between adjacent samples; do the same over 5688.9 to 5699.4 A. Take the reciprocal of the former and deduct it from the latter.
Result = 0.7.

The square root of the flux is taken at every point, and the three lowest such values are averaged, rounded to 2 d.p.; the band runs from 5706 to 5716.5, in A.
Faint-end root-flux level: 1.18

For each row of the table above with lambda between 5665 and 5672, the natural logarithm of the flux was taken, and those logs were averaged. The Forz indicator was 0.54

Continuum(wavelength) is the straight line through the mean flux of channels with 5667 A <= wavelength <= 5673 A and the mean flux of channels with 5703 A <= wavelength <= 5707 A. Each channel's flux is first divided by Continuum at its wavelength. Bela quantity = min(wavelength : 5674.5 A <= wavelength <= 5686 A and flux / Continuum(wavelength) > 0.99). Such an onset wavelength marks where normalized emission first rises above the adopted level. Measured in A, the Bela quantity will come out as 5676.48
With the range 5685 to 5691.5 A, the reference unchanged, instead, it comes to 5686.95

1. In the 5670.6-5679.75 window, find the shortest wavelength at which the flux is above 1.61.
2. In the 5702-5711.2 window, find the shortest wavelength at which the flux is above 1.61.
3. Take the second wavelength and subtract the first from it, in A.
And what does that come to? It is 30.1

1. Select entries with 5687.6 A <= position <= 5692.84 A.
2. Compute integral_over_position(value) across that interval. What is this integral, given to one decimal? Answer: 8.7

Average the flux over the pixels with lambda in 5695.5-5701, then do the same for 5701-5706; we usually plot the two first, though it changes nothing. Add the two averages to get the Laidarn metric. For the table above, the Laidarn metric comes 2.92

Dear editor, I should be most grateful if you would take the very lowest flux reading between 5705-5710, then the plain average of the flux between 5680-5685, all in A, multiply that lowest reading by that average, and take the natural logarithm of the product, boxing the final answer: 0.59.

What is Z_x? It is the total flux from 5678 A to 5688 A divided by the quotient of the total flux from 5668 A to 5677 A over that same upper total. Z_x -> 11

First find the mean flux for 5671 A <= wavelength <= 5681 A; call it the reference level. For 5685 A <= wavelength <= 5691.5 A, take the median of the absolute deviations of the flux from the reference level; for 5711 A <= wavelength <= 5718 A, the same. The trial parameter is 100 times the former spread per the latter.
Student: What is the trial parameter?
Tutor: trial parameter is 42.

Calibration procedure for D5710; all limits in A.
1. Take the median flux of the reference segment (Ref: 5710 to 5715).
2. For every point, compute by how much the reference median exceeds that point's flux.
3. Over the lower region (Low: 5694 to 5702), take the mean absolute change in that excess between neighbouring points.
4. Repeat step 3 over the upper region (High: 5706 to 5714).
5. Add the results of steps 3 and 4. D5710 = 0.51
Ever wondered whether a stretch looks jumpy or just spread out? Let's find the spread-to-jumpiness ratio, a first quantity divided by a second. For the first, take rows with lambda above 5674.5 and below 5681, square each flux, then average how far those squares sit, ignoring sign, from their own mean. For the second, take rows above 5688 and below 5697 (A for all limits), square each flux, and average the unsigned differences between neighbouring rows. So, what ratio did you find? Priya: 0.54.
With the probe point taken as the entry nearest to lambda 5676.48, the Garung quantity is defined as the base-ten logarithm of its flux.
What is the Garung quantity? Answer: 0.26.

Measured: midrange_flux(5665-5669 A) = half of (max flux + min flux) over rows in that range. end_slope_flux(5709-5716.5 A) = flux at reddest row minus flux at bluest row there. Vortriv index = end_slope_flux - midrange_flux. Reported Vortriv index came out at -1.1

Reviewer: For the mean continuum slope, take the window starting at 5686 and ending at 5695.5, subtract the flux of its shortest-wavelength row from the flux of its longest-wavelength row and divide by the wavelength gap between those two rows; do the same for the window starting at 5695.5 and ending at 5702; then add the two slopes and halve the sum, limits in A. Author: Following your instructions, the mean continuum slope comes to 0.011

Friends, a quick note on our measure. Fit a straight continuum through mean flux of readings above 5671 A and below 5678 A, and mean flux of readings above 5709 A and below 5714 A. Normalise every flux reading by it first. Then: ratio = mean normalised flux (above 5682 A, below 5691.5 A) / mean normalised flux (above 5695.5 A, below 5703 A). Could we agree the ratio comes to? 1.06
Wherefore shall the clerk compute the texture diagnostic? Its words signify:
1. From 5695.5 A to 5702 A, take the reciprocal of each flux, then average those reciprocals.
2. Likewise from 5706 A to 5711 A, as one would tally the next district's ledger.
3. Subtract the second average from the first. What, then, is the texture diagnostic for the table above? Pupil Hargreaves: 0.01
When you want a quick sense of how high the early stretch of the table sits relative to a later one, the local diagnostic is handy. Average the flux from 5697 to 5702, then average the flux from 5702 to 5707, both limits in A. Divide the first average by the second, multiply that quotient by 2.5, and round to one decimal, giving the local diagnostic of 2.7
